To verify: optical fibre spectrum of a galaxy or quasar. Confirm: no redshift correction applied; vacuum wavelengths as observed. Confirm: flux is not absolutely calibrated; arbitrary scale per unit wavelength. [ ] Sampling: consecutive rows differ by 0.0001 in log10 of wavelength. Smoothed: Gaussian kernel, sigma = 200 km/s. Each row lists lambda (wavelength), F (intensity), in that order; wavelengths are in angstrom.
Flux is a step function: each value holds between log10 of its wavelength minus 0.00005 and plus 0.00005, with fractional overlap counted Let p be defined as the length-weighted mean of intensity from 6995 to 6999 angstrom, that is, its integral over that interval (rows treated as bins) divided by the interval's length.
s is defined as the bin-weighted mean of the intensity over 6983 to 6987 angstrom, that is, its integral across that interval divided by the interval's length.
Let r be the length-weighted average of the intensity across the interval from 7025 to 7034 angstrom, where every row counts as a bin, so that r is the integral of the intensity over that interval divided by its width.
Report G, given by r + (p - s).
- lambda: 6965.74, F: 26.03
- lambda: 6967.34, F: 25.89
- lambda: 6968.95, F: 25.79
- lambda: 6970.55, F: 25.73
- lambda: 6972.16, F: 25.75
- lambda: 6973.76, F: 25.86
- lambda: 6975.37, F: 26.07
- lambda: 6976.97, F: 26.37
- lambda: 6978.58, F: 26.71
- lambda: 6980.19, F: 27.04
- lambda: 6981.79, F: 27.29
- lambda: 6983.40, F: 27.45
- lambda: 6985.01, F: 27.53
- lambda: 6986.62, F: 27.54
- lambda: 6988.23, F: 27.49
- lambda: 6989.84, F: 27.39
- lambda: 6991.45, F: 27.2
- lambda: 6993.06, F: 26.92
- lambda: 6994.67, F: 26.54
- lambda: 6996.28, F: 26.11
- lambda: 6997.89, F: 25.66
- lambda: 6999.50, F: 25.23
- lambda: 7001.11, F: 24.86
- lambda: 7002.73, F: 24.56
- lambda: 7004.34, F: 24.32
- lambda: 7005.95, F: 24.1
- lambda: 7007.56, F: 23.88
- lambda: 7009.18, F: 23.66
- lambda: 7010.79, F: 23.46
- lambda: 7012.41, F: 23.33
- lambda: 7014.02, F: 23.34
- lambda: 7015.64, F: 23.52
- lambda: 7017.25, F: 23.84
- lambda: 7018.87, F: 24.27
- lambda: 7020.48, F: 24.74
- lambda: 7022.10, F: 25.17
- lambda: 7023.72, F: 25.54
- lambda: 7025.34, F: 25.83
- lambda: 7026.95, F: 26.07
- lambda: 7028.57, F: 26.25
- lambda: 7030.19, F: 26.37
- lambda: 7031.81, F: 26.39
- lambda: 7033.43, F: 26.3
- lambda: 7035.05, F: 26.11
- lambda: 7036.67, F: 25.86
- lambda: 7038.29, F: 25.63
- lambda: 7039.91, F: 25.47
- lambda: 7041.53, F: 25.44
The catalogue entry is 24.7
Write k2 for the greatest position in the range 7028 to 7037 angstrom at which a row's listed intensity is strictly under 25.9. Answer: 7036.67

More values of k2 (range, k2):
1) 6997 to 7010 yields 7009.18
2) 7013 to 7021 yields 7020.48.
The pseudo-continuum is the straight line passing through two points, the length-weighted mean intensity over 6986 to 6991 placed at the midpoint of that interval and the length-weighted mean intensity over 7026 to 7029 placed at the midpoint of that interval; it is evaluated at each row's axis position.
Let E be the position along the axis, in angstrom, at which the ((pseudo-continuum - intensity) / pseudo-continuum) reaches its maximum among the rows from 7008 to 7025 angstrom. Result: 7012.41 angstrom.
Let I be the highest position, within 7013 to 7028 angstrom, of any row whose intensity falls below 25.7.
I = 7023.72 angstrom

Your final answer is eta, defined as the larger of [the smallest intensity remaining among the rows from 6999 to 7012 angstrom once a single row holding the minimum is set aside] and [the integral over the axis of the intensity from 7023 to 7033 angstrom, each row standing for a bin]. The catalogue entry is 261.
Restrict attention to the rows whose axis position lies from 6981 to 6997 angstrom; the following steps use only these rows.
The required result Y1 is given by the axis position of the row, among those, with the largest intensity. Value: 6986.62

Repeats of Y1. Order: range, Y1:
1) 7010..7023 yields 7022.10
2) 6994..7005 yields 6994.67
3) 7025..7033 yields 7031.81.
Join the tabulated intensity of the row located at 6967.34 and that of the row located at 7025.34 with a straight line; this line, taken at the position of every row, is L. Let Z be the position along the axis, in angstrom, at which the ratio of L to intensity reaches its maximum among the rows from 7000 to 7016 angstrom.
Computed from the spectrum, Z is 7012.41 angstrom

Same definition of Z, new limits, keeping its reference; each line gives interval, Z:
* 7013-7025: 7014.02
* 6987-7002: 7001.11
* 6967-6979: 6970.55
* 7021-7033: 7022.10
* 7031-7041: 7039.91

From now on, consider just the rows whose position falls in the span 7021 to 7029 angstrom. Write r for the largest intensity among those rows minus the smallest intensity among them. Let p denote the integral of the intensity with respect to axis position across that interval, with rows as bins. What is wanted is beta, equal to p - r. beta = 205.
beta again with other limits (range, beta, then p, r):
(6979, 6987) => 218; 219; 0.50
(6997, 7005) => 198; 200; 1.34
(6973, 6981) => 210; 211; 1.18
